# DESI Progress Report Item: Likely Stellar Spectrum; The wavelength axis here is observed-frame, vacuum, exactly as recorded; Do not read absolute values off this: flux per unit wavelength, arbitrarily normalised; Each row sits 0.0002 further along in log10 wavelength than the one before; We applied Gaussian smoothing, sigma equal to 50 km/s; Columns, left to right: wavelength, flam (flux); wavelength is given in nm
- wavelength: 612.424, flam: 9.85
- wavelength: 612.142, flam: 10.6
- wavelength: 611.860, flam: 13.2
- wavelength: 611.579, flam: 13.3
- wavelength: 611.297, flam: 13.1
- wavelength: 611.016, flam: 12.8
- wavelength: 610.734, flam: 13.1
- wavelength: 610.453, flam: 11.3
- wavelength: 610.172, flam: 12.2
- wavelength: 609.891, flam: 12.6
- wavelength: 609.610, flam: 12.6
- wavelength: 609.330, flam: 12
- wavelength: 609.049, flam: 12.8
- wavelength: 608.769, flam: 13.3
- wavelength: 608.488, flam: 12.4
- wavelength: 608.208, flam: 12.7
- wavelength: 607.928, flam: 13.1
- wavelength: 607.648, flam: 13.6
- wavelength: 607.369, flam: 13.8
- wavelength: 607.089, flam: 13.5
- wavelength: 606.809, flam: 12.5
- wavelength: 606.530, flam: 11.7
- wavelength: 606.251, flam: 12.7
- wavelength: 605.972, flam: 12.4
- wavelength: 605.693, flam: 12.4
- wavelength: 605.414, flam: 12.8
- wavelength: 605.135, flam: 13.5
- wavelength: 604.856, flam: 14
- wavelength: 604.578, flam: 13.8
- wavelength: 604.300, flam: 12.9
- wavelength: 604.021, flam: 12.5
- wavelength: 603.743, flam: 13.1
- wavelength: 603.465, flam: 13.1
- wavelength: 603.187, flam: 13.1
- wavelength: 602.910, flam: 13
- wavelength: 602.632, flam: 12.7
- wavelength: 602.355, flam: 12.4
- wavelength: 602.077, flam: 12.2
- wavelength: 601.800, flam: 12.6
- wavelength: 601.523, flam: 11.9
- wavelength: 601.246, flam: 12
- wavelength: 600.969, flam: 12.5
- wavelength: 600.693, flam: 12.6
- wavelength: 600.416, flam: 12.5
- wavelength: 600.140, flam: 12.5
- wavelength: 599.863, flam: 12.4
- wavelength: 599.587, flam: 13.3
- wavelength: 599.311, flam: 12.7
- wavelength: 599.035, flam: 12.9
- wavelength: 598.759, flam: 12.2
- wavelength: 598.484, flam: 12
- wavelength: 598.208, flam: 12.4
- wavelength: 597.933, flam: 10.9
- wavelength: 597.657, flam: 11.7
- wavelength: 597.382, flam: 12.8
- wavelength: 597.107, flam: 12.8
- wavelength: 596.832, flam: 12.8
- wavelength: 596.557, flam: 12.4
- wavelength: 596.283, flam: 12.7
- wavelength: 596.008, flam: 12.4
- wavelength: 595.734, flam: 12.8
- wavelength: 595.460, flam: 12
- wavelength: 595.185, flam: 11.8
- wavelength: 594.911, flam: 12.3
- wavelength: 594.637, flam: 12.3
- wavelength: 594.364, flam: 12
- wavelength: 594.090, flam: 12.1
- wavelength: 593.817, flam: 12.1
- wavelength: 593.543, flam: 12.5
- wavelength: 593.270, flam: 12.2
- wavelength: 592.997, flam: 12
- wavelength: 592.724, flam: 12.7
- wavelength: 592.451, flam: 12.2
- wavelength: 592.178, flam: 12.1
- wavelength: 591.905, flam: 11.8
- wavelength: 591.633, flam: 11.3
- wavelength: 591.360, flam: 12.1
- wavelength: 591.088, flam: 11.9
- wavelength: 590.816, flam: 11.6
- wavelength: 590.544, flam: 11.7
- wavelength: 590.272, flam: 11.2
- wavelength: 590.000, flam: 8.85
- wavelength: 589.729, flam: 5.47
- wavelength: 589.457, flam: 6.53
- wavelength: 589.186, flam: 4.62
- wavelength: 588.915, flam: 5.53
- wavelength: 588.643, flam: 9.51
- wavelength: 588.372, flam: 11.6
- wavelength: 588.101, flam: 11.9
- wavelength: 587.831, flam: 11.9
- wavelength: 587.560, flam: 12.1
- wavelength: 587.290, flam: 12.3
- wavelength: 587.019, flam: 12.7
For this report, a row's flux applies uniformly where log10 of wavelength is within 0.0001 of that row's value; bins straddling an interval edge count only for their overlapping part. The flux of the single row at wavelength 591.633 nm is 11.3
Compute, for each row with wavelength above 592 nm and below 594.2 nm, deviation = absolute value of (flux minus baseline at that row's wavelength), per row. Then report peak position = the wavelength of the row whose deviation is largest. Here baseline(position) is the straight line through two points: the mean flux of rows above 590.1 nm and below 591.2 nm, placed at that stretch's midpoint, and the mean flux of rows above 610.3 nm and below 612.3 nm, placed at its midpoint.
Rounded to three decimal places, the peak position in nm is 592.724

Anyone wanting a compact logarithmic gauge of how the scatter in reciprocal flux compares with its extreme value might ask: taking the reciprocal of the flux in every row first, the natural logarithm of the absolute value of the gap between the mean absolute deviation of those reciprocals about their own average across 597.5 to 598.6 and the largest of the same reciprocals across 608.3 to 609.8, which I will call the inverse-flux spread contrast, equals -2.53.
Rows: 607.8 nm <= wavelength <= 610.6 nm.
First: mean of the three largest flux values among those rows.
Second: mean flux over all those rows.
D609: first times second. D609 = 163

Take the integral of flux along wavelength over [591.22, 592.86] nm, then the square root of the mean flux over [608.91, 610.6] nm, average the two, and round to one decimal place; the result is 11.6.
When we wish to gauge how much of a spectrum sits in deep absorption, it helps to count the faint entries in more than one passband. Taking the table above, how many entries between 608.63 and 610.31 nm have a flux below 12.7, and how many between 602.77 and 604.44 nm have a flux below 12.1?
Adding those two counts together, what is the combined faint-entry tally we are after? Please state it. 4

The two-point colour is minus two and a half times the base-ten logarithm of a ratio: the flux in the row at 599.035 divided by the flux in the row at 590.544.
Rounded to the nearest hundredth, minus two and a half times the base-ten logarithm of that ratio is -0.11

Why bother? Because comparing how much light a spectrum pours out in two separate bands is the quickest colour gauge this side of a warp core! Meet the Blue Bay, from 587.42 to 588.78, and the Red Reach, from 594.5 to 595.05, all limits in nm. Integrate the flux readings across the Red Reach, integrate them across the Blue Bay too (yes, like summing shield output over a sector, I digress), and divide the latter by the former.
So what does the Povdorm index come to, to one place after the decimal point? 2.3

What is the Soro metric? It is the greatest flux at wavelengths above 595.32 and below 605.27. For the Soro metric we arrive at 14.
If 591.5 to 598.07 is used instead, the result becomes 12.8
